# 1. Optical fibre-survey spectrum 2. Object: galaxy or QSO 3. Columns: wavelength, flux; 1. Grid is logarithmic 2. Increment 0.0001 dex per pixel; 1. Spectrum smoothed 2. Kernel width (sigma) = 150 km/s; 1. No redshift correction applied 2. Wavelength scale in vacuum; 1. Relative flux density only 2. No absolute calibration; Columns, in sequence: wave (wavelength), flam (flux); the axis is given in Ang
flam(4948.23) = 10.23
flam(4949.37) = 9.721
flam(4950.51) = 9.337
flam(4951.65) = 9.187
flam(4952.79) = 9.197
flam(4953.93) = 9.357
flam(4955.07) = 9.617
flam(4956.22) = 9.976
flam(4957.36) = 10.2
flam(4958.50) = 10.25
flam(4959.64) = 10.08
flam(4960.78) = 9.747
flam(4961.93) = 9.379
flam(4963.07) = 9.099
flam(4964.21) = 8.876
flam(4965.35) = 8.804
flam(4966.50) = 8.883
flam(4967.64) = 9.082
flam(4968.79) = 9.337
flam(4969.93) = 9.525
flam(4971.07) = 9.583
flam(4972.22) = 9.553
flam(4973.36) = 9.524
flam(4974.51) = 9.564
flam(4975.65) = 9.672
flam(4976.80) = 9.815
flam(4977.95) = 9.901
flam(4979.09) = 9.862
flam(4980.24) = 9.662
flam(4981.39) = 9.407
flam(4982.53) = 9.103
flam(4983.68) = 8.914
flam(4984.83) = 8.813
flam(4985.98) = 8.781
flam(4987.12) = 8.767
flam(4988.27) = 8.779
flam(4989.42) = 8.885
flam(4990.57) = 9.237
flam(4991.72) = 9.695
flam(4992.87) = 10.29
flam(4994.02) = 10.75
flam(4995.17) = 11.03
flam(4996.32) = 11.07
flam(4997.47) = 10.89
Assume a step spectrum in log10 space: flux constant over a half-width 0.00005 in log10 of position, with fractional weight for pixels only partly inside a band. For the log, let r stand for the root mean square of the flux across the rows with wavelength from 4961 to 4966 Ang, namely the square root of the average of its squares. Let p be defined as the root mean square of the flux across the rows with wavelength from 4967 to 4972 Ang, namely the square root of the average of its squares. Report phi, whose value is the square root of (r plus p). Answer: 4.29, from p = 9.38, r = 9.04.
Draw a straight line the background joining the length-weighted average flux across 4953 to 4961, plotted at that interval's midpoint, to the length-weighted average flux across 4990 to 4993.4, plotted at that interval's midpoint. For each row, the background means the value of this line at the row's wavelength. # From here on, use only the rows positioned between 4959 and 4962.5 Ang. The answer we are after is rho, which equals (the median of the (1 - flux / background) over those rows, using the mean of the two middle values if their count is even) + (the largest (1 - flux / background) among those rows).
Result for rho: 0.058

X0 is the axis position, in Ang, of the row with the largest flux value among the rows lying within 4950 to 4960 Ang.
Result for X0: 4958.50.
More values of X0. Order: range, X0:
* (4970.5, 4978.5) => 4977.95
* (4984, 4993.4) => 4992.87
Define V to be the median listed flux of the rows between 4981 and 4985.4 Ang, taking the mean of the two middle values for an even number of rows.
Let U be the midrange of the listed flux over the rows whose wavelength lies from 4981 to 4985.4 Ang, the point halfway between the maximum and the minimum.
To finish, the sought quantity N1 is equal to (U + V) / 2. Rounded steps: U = 9.11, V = 9.0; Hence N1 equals 9.1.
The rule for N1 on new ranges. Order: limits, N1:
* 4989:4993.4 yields 9.5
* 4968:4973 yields 9.5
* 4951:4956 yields 9.3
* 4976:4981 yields 9.8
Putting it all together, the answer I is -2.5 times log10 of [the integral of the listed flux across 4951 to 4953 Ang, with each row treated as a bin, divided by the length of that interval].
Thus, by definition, -2.409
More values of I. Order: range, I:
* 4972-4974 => -2.449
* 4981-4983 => -2.419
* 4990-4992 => -2.436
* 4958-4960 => -2.519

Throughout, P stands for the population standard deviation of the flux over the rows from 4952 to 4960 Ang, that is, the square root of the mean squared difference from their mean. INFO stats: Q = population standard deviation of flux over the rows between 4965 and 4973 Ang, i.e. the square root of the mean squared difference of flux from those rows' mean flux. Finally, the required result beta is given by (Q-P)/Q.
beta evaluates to -0.28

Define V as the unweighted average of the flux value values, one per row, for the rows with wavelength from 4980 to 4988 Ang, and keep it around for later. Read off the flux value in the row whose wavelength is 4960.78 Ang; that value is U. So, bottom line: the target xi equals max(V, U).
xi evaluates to 9.7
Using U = 9.747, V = 9.1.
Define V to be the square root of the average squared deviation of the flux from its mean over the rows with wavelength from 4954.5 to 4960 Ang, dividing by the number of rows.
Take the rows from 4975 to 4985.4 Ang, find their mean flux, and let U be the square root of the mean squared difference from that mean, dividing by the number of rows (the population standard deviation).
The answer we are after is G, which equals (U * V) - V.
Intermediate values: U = 0.40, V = 0.23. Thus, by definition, -0.14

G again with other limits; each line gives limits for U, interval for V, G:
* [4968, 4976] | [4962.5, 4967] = -0.10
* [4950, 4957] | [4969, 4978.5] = -0.10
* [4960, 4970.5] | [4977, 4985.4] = -0.29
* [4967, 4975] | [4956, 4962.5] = -0.25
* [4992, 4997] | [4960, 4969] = -0.21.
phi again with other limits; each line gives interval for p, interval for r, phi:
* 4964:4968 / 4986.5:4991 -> 4.22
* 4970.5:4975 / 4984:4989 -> 4.28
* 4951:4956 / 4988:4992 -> 4.30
